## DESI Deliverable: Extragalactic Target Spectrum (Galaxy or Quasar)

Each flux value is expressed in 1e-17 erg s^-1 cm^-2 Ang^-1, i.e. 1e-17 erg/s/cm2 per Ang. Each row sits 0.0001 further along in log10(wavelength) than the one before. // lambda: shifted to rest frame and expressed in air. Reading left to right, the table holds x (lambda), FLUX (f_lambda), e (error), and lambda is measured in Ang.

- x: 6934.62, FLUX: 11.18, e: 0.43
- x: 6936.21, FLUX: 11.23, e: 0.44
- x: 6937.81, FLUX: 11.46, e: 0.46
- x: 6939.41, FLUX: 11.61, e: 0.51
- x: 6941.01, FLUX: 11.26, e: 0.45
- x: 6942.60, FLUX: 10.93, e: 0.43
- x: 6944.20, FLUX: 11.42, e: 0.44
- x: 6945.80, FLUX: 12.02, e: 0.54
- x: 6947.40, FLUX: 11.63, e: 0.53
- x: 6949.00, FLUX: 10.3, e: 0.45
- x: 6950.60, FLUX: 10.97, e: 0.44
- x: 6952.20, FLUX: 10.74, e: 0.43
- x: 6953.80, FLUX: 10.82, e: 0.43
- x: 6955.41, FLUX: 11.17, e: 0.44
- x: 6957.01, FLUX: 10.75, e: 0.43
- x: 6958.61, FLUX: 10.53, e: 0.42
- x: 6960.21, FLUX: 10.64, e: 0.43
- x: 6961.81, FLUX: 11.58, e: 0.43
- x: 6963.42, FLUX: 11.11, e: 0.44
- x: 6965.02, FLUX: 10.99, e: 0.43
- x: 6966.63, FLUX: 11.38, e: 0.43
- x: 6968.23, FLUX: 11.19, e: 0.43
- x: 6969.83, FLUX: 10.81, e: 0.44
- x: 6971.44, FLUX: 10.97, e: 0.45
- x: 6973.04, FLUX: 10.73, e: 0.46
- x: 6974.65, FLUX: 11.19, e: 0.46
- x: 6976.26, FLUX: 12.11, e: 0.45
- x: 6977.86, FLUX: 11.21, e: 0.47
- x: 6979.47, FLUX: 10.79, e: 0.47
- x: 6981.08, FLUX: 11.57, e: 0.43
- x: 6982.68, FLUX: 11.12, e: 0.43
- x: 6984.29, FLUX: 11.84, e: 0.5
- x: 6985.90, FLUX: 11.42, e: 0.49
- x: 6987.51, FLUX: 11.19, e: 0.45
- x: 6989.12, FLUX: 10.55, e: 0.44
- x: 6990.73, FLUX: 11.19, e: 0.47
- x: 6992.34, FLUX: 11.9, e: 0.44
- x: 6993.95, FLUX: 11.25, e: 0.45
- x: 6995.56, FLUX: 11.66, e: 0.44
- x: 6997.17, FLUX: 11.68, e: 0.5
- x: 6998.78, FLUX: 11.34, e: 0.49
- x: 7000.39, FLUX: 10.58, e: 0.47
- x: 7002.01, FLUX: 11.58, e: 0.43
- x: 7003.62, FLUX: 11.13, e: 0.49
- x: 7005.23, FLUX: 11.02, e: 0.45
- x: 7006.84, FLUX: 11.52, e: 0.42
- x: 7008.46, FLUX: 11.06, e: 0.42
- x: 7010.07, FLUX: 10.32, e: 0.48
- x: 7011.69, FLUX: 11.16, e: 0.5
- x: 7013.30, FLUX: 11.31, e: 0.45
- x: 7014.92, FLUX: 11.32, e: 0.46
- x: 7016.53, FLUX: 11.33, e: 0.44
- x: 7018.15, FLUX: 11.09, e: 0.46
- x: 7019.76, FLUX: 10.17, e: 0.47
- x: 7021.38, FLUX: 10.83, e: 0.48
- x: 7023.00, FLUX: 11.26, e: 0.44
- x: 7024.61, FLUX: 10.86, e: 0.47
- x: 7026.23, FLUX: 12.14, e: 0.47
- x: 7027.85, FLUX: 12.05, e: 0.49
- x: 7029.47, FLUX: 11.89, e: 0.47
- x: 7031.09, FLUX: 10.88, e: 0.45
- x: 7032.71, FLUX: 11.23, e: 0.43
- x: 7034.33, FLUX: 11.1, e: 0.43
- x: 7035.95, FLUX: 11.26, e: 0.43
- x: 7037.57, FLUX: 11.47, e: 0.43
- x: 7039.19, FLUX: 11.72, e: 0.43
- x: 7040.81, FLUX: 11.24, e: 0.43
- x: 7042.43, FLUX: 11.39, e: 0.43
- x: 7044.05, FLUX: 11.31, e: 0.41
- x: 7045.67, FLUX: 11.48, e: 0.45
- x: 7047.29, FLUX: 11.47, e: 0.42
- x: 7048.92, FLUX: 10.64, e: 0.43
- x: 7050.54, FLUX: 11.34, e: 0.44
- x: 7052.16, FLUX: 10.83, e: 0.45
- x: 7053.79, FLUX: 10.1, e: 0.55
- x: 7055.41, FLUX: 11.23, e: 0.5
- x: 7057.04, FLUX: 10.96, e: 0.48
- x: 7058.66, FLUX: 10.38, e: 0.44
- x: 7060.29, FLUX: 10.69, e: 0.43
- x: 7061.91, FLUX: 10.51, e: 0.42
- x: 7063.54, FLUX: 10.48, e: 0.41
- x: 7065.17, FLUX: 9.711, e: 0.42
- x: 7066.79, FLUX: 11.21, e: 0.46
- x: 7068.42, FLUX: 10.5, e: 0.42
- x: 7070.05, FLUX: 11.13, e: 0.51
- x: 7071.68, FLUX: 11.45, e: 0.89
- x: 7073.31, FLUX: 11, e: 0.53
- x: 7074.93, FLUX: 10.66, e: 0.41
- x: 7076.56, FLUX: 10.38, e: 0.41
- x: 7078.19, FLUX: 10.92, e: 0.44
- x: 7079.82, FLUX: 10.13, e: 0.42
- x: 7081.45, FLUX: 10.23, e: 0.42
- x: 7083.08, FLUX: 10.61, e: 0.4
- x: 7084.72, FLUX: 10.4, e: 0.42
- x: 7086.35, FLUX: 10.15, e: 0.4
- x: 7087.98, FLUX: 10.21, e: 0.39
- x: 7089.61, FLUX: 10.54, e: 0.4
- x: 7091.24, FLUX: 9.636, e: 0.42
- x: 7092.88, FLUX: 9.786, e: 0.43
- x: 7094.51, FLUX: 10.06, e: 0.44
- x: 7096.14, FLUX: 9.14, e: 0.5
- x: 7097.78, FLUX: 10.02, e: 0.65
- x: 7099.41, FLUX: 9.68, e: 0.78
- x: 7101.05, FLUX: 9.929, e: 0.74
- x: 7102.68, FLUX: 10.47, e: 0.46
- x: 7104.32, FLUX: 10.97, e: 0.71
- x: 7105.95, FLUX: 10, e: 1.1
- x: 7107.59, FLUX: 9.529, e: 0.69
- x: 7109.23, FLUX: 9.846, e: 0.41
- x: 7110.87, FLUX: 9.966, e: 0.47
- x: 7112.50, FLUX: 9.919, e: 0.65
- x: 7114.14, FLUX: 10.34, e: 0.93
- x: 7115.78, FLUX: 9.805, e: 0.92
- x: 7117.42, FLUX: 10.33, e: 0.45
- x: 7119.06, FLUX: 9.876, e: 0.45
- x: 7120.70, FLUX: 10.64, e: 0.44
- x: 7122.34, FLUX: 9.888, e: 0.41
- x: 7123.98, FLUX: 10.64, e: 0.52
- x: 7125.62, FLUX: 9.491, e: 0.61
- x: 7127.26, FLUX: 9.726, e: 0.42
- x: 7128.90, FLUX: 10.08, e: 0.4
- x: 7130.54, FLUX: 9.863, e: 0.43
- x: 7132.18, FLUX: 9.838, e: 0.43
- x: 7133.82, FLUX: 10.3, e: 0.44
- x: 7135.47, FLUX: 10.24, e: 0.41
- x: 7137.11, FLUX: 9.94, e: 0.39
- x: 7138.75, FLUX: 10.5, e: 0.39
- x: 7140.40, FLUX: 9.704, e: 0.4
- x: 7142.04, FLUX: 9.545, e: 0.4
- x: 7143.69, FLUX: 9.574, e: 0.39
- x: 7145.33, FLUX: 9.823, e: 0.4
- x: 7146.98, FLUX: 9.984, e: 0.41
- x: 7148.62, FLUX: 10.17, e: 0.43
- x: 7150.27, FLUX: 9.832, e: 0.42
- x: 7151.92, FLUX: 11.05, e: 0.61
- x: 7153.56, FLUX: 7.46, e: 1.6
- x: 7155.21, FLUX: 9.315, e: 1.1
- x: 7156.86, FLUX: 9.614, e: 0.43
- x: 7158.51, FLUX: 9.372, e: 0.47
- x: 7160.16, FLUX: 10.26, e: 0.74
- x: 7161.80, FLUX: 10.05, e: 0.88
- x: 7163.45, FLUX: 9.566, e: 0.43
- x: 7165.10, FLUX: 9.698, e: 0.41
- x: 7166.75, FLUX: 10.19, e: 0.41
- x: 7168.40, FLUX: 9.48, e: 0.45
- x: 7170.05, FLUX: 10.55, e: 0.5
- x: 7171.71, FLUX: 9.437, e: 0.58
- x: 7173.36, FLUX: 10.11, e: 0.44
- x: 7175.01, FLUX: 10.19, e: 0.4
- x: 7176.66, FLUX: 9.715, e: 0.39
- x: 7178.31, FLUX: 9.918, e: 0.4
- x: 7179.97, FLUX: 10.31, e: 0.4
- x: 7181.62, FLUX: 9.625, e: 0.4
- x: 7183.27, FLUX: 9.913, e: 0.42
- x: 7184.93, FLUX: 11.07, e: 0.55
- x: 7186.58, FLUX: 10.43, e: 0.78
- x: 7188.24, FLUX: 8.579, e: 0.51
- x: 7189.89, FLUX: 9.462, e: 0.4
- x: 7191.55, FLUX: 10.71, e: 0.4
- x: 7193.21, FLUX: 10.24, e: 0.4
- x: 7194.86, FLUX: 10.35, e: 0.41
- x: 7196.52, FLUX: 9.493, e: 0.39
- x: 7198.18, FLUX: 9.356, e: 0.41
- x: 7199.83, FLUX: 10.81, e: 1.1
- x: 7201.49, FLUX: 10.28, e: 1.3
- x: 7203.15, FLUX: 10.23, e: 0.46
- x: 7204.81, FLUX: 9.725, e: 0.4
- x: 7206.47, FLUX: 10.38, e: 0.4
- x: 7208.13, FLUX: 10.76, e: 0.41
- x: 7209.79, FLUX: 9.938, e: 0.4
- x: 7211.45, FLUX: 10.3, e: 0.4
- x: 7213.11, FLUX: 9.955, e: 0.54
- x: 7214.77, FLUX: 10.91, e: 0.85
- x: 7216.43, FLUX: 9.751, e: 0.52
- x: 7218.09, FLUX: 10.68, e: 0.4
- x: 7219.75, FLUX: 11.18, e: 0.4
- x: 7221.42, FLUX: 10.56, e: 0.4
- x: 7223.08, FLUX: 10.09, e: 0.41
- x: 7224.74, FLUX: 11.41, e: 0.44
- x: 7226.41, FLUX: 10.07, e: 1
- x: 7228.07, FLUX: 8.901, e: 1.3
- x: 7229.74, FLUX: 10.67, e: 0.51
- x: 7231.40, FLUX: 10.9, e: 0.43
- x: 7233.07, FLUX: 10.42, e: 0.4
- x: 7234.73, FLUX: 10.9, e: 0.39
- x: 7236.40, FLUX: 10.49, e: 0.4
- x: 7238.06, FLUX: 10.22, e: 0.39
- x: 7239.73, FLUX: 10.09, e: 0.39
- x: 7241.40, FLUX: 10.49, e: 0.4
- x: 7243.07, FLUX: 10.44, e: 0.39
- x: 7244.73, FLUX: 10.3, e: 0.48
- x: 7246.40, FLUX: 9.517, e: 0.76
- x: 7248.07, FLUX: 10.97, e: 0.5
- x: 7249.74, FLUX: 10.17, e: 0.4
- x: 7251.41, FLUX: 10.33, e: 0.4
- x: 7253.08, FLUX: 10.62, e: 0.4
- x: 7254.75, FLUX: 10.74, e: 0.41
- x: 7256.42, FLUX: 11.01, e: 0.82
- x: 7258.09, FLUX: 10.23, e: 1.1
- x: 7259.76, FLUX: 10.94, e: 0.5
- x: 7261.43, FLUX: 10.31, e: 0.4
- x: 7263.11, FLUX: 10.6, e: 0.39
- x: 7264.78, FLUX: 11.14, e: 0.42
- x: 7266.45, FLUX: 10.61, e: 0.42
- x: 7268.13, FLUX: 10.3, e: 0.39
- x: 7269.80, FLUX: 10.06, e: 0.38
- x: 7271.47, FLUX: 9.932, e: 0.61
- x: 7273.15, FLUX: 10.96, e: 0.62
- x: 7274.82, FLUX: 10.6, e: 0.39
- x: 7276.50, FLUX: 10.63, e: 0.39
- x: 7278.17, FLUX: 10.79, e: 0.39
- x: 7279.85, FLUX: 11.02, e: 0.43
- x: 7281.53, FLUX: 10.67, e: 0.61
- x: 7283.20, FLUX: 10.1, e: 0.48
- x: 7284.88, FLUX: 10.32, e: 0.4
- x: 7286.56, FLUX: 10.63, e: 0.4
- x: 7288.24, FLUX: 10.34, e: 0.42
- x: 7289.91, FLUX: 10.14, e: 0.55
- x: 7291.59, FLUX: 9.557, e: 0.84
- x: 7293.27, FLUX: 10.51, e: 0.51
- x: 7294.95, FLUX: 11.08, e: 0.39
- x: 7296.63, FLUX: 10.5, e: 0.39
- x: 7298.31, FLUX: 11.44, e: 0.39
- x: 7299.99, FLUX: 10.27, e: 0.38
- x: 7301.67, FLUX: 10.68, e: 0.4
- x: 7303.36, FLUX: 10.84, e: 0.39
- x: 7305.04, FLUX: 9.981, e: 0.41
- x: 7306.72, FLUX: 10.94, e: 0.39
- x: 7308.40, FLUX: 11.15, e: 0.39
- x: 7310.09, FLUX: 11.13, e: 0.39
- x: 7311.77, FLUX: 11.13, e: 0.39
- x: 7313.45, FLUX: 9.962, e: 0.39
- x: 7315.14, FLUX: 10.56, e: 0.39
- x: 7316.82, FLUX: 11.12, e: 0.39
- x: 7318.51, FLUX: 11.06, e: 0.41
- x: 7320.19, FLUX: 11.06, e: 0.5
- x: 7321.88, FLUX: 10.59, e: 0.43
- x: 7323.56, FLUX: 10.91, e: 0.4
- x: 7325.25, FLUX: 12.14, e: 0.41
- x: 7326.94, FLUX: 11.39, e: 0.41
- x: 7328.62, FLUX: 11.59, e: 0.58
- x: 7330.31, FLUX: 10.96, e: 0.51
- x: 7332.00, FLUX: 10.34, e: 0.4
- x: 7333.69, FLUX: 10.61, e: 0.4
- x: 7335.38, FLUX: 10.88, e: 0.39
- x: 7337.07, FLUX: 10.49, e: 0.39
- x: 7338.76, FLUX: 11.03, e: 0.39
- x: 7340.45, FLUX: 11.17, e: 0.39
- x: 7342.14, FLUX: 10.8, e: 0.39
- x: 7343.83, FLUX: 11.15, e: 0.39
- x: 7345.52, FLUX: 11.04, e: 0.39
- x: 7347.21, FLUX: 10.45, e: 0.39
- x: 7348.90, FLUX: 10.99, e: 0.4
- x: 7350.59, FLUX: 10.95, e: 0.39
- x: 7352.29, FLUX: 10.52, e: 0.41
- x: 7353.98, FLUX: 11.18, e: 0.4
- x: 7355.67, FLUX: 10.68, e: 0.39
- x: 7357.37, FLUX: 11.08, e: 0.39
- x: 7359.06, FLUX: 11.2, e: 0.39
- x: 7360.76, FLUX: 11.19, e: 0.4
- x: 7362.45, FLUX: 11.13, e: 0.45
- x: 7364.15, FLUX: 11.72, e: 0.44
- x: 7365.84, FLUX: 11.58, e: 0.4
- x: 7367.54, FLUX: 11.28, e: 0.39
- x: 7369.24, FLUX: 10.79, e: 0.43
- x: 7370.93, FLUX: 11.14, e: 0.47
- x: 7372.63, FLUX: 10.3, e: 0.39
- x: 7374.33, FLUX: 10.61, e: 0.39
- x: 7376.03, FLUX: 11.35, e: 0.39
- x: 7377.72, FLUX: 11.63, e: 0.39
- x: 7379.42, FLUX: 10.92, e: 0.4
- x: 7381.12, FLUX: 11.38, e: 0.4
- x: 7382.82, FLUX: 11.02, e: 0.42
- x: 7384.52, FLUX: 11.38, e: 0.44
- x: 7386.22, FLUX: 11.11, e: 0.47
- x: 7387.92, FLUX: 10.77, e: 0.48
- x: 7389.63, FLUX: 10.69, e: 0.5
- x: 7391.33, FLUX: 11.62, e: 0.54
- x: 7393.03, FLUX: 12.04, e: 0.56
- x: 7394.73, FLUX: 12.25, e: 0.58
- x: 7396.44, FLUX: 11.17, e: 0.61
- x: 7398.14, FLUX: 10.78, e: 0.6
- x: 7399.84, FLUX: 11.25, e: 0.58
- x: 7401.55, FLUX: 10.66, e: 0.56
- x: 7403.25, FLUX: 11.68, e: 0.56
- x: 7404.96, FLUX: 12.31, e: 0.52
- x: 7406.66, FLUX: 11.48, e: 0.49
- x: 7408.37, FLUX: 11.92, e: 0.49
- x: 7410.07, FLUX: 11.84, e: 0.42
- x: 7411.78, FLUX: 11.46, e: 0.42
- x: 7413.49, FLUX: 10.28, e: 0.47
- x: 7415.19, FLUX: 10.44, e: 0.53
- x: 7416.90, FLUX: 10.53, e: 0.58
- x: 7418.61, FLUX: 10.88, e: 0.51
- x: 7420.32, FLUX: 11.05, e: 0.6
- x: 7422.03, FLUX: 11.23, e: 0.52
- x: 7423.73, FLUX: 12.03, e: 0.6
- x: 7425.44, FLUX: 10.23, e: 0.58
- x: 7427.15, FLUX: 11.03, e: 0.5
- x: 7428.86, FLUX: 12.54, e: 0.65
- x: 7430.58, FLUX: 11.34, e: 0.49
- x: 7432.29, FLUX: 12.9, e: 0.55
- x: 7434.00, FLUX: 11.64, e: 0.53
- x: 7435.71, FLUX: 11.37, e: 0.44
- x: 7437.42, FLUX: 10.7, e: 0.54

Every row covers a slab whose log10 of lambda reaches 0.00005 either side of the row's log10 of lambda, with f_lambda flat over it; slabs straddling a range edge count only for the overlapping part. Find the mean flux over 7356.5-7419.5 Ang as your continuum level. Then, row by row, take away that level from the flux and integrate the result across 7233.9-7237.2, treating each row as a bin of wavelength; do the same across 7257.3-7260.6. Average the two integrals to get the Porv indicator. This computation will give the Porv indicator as -1.9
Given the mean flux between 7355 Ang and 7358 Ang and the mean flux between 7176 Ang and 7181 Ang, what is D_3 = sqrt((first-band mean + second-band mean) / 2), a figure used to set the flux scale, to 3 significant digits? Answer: 3.23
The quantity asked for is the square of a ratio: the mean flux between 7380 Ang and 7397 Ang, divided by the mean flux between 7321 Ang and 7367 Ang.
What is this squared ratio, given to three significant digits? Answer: 1.06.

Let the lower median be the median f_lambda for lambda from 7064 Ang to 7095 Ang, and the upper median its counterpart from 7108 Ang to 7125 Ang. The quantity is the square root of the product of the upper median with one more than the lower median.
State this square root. 10.6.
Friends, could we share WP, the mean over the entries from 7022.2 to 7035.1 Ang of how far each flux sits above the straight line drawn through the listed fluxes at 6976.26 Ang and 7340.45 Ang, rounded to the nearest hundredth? -0.55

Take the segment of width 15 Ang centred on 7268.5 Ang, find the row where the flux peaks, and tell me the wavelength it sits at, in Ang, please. 7264.78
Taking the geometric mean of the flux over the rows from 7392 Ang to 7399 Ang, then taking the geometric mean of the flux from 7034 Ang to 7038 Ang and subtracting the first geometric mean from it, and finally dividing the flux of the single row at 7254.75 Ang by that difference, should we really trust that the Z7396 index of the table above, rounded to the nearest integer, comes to -40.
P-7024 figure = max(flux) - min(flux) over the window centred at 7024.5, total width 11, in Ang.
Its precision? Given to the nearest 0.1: 2.0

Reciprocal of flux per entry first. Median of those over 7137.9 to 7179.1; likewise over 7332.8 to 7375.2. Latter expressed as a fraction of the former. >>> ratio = 0.89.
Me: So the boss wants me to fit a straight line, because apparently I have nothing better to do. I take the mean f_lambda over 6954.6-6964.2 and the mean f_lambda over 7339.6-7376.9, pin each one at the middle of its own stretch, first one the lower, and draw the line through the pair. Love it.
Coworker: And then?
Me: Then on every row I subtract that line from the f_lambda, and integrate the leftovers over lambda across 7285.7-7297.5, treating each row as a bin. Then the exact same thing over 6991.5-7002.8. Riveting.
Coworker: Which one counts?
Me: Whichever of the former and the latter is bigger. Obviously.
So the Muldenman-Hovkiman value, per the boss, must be 5.2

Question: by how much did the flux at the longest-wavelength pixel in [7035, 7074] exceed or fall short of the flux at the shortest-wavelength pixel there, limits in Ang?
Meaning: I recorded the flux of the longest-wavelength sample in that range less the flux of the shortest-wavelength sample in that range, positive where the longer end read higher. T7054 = -0.3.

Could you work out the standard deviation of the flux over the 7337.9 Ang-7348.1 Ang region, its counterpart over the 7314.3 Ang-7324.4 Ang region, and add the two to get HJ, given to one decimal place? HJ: 0.5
